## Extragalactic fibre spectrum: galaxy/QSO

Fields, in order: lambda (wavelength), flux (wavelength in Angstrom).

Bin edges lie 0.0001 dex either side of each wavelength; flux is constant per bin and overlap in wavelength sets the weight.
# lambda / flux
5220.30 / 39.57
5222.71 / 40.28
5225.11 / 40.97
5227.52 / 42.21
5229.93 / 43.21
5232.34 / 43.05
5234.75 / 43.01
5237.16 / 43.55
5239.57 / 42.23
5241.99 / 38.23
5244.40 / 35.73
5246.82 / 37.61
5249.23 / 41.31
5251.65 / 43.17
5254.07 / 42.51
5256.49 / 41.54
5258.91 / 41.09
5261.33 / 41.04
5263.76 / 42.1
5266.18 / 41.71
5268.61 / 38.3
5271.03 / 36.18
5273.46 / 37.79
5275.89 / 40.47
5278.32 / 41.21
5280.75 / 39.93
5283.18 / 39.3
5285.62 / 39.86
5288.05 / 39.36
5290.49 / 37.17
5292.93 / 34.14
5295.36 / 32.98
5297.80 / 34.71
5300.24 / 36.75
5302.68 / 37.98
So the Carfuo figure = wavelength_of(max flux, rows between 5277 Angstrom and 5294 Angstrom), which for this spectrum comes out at 5278.32 Angstrom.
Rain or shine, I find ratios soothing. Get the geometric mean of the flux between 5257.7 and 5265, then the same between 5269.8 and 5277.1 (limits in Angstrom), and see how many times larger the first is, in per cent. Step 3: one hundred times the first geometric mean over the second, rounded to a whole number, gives 109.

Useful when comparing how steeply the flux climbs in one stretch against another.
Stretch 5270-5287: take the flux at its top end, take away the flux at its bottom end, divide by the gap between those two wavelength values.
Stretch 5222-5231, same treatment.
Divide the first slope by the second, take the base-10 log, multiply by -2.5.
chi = 0.5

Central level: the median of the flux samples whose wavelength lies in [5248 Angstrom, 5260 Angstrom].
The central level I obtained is 41.5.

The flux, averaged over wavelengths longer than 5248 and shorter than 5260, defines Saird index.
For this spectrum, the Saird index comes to 41.9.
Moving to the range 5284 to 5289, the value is 39.6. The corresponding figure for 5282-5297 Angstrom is 37.1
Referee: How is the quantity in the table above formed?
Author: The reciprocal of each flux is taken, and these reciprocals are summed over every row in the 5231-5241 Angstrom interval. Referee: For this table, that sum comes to 0.093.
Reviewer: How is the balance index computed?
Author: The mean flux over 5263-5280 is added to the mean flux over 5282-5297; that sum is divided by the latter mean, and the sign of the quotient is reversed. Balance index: -2.07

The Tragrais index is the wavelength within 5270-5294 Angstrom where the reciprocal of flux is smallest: 5278.32 Angstrom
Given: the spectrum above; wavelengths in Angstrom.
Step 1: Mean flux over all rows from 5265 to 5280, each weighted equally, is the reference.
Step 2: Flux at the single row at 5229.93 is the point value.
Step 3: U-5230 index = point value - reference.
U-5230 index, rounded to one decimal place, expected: 3.9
